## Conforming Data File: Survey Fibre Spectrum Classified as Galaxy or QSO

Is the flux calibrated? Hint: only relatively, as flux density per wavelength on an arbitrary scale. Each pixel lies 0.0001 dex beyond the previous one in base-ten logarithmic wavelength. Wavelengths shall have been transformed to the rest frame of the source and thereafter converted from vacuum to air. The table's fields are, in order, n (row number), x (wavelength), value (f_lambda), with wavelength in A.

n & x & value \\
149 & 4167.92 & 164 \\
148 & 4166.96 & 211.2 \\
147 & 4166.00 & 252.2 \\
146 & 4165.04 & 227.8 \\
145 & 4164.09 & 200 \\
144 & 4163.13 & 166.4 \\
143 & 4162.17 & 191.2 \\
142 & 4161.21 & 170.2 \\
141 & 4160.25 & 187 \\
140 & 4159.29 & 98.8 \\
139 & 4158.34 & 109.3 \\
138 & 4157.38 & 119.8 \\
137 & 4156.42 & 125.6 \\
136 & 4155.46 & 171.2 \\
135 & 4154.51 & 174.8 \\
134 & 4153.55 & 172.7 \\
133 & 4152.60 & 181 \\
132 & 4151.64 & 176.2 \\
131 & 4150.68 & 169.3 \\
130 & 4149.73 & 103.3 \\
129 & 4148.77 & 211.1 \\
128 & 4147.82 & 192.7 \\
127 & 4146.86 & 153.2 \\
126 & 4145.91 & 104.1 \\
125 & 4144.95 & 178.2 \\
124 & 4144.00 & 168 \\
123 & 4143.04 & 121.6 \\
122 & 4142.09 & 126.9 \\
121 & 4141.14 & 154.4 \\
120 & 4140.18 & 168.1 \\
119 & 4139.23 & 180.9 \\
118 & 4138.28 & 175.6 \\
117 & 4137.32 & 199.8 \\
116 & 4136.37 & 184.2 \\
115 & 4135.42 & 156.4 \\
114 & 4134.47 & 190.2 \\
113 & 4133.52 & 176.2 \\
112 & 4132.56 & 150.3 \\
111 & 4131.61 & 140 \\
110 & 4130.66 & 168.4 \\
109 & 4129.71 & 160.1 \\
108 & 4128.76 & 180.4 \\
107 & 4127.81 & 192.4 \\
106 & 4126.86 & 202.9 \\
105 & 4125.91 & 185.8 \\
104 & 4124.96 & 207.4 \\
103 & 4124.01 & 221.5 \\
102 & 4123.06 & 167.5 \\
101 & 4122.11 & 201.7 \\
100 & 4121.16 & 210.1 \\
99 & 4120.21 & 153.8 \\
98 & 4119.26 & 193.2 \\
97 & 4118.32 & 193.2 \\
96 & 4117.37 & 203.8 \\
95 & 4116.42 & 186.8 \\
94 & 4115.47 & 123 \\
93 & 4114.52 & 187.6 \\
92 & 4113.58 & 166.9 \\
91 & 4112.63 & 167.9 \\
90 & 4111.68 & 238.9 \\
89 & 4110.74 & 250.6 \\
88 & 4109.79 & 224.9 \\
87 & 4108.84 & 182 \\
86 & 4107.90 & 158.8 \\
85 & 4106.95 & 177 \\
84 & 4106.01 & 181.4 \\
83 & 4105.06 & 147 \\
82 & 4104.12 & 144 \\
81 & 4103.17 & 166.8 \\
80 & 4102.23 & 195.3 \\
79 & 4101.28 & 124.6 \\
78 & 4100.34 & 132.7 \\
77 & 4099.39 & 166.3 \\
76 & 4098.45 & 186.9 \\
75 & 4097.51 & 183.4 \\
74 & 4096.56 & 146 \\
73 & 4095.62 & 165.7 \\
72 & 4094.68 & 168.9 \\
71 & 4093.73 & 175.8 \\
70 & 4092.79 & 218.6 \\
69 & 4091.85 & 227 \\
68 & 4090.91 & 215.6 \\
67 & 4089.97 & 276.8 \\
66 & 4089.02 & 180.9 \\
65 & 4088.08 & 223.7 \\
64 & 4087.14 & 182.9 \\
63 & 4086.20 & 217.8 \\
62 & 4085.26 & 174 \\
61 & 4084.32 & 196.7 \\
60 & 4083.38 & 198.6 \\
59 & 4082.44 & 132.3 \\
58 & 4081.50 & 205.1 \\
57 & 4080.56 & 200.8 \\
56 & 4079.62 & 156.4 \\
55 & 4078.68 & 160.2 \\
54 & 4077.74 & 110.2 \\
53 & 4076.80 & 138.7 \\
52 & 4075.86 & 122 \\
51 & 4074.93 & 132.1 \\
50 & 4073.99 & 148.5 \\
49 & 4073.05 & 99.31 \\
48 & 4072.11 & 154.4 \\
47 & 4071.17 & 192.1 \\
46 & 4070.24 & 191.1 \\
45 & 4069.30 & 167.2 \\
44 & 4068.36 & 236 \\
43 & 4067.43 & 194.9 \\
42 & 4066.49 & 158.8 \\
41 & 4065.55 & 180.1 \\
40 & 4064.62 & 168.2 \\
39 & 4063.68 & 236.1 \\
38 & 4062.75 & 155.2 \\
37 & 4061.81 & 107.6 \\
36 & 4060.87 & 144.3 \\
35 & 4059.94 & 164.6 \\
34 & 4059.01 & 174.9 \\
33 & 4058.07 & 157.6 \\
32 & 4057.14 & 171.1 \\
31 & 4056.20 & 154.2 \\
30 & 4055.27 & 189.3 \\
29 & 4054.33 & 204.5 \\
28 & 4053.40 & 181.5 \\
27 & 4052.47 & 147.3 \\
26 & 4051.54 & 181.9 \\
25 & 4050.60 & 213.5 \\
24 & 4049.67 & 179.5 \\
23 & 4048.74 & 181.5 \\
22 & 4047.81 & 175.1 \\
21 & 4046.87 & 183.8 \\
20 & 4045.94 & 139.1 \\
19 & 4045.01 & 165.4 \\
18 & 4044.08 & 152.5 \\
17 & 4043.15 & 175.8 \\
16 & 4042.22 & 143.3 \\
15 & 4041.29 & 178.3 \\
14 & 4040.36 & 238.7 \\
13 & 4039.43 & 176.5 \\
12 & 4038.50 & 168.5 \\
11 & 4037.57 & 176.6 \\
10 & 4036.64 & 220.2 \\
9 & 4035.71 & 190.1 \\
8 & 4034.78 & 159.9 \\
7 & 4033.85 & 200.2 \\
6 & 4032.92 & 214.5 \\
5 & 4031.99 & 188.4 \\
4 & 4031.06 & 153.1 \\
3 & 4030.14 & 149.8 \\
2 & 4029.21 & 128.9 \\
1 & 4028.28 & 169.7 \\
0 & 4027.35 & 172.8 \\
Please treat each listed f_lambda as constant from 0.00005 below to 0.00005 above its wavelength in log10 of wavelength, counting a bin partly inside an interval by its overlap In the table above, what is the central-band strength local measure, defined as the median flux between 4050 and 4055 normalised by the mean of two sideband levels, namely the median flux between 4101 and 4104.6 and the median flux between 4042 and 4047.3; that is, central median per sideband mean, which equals 1.16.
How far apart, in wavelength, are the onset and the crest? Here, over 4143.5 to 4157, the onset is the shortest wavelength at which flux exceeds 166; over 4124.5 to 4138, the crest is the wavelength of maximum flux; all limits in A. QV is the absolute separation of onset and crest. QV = 19.0 A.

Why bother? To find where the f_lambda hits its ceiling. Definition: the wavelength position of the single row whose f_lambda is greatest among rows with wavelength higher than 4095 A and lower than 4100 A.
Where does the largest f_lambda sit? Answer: 4098.45 A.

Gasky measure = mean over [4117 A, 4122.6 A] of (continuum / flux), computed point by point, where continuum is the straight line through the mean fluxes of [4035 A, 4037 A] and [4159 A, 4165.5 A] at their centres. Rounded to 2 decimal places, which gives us 0.98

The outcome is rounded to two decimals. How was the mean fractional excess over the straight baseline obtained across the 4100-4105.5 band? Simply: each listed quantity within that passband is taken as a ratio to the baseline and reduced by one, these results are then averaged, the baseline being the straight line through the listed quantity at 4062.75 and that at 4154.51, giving -0.07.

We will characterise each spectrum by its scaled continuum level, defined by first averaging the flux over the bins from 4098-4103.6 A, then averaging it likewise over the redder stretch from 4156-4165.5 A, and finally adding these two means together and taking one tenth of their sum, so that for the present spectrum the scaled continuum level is 32.2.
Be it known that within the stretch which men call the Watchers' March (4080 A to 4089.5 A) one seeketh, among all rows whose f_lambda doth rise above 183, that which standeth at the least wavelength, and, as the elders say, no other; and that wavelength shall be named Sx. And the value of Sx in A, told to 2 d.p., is 4080.56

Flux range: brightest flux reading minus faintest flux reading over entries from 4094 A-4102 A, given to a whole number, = 62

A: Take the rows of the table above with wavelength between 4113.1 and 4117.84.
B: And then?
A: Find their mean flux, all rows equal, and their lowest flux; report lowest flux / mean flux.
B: 0.71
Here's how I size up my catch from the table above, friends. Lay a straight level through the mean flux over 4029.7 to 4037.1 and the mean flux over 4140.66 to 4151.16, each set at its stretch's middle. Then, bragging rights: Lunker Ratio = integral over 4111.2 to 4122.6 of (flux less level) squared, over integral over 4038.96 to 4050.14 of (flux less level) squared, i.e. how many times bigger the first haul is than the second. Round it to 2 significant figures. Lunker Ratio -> 2.3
